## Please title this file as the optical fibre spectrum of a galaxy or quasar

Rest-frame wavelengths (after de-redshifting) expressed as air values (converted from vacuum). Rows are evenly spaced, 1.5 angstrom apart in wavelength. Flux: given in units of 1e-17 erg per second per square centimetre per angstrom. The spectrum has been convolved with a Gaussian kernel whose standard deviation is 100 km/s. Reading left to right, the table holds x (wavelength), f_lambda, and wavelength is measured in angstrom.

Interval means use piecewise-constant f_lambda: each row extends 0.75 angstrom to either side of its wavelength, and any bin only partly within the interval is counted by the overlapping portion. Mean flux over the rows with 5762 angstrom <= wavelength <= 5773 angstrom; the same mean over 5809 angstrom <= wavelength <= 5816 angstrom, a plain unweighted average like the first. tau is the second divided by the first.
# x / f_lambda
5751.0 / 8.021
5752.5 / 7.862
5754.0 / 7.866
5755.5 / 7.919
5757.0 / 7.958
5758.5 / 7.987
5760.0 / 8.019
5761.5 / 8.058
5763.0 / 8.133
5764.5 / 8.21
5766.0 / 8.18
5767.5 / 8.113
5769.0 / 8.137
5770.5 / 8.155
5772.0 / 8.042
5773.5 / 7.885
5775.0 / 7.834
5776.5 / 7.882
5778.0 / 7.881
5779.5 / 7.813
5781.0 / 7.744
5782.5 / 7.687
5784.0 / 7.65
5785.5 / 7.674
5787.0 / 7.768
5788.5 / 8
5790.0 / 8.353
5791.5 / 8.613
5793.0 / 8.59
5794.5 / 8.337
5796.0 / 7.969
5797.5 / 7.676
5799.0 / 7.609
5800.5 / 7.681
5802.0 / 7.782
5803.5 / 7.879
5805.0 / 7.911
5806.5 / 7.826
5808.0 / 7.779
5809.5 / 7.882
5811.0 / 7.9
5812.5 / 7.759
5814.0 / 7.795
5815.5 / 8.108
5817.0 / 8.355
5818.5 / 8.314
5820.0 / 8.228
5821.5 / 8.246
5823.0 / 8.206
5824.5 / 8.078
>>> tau 0.97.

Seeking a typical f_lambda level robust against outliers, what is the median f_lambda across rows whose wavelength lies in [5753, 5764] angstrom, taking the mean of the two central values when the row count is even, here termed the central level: 7.99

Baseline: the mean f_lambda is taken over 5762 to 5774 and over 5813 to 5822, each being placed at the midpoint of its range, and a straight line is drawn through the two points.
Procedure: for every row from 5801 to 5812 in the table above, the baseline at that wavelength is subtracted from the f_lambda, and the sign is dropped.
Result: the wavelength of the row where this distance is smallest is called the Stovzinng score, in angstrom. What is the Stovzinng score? 5805.0 angstrom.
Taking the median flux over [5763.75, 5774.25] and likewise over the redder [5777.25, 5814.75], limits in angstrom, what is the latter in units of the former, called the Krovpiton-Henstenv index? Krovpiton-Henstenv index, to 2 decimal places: 0.96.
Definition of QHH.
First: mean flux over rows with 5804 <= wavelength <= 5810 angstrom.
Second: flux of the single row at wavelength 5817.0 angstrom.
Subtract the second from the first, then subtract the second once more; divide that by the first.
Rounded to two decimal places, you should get -1.13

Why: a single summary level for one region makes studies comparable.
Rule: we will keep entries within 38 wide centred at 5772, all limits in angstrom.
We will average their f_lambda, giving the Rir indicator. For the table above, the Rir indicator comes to 7.96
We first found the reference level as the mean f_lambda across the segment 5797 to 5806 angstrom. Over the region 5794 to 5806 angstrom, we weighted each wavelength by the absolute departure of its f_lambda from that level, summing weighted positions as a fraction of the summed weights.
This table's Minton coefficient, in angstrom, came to 5797.8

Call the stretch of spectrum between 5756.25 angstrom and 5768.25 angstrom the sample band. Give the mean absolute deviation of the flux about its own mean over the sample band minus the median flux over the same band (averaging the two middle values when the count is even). -8.01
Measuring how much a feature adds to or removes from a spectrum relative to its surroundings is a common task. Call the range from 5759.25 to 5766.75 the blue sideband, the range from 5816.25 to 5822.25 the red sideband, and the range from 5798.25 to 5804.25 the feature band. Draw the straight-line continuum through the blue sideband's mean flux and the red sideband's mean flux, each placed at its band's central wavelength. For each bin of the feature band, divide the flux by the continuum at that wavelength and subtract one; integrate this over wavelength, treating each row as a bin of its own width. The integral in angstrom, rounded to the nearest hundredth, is -0.36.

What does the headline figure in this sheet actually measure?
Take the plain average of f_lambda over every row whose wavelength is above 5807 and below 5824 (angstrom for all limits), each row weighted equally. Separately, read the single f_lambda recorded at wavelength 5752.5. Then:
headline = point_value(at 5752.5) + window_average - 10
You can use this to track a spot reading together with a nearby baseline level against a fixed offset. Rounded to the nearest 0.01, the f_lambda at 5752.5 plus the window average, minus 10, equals 5.91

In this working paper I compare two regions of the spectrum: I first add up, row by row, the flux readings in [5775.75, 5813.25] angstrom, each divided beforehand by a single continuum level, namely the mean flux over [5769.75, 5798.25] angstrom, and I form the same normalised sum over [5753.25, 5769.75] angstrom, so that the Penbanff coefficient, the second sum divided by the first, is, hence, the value 0.45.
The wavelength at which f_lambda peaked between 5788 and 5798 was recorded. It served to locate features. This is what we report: 5791.5 angstrom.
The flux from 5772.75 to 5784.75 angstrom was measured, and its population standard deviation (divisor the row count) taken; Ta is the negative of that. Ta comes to -0.09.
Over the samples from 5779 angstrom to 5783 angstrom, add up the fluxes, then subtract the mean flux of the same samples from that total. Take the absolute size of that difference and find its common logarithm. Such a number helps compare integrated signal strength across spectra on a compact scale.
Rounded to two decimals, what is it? 1.19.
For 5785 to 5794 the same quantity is 1.61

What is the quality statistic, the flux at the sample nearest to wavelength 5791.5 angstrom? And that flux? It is 8.613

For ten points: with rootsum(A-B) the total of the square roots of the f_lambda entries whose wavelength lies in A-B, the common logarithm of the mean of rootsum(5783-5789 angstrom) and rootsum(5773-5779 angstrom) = 1.049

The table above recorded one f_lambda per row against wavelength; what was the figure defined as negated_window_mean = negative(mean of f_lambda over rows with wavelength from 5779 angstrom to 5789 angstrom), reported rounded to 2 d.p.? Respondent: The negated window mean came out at -7.76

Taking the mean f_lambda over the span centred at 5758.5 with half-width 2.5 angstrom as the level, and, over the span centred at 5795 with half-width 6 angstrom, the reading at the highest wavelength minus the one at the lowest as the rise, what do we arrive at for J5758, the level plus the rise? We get 7.32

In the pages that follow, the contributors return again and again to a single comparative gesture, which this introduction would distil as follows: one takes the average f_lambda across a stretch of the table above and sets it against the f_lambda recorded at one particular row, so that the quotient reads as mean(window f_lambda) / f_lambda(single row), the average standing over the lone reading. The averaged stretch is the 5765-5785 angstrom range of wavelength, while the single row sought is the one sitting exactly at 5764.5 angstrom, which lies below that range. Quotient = 0.97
